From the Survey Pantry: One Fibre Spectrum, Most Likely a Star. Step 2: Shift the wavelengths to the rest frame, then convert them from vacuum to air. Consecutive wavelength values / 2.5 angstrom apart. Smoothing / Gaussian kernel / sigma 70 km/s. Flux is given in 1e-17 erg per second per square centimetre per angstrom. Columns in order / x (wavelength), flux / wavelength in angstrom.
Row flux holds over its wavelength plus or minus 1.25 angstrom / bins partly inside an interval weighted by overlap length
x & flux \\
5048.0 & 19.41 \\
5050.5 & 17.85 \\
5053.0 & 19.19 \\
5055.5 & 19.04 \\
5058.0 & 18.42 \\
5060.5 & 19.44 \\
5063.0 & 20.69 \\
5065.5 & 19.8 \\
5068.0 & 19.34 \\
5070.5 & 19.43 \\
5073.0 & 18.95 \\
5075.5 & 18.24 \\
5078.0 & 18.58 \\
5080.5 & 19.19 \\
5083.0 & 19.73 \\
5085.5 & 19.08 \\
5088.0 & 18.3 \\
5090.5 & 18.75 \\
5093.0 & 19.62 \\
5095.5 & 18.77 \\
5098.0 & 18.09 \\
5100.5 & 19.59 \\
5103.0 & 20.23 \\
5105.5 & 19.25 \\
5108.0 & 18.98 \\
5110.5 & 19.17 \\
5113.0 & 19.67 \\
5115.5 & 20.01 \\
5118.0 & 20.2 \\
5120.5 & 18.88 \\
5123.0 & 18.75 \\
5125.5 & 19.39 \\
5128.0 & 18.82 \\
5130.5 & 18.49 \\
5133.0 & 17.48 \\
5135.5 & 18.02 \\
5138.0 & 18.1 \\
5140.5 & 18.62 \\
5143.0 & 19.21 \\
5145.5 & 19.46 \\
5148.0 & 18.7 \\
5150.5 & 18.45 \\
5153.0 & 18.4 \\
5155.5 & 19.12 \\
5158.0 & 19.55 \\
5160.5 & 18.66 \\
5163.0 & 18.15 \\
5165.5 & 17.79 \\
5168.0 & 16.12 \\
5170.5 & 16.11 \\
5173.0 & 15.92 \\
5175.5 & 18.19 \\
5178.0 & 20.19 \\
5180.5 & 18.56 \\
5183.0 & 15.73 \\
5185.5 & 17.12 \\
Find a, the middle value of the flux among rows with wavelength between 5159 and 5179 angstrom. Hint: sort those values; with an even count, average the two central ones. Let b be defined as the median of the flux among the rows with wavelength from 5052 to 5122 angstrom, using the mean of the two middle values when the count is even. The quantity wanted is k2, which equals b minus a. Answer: 1.2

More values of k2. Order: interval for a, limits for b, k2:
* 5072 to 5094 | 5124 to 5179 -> -0.5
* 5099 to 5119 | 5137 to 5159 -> -0.9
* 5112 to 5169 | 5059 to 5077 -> 0.7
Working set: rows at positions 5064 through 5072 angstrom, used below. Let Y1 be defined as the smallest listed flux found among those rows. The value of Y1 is 19.34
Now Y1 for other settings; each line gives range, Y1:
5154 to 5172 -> 16.11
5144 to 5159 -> 18.4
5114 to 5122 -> 18.88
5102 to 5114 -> 18.98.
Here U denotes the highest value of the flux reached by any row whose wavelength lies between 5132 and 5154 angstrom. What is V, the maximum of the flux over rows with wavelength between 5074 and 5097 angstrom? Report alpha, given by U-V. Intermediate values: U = 19.46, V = 19.73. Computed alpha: -0.3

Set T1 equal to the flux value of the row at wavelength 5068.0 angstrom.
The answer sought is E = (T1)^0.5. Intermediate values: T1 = 19.34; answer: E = 4.40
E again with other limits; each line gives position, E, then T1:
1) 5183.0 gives 3.97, 15.73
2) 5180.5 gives 4.31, 18.56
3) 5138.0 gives 4.25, 18.1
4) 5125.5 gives 4.40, 19.39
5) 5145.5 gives 4.41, 19.46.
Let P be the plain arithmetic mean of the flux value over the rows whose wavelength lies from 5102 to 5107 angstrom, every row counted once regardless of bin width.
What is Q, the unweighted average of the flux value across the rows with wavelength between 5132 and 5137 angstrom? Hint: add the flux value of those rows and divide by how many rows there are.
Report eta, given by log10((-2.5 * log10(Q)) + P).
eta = 1.22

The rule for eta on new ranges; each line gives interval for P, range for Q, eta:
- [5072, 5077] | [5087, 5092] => 1.19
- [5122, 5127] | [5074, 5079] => 1.20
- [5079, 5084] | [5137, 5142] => 1.21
